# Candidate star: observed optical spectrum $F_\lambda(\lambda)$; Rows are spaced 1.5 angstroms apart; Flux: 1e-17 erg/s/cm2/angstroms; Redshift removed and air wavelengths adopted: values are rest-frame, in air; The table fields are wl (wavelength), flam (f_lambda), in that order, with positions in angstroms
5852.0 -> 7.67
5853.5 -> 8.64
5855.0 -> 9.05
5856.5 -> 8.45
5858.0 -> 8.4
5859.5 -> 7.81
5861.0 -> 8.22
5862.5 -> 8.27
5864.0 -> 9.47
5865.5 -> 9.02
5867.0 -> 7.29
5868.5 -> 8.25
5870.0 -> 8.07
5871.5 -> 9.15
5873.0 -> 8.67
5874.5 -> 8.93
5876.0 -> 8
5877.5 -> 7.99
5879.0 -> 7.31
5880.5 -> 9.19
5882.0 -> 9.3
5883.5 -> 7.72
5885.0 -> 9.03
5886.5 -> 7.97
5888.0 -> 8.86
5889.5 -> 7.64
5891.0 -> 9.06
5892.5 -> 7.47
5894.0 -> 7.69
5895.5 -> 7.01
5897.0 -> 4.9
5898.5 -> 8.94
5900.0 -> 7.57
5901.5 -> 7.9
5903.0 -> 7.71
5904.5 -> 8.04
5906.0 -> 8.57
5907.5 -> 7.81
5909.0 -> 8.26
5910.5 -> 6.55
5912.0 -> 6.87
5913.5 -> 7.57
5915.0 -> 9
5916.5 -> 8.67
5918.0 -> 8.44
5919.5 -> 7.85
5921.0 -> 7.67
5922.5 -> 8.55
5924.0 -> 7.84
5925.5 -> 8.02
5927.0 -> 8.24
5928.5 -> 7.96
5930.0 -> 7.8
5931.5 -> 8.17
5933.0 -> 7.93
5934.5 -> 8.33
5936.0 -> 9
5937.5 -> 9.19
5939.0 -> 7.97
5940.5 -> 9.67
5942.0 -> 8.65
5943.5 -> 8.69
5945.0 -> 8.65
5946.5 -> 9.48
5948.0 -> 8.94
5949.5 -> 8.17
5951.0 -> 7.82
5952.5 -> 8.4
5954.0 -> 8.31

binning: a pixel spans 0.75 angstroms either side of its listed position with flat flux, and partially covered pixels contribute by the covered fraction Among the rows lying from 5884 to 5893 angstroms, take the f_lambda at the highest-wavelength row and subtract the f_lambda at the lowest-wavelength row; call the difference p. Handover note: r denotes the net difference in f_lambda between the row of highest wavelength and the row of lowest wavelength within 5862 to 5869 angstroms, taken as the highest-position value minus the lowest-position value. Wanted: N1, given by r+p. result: -1.6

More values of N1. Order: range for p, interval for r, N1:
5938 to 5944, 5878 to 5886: 2.4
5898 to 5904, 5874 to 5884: -2.4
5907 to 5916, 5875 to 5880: 0.5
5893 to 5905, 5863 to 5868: -1.8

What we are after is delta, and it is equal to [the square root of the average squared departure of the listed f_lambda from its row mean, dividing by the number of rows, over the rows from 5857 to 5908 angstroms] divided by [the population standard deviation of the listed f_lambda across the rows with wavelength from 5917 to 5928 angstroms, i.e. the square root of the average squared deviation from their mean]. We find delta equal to 2.8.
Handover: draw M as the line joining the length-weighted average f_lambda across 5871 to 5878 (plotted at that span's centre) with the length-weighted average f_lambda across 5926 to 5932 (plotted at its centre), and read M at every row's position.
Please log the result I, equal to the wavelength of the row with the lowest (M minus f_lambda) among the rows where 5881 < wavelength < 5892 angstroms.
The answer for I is 5882.0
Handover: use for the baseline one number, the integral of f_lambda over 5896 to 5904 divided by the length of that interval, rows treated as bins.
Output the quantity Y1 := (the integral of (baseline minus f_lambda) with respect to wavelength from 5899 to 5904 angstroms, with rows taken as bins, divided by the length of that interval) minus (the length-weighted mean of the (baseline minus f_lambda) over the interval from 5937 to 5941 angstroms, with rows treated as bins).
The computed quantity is 1.08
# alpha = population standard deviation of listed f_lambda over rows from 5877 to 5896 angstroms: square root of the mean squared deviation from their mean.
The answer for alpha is 0.77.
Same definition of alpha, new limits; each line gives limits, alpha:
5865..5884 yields 0.68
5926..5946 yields 0.54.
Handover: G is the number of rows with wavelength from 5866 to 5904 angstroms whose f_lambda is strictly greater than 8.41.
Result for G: 9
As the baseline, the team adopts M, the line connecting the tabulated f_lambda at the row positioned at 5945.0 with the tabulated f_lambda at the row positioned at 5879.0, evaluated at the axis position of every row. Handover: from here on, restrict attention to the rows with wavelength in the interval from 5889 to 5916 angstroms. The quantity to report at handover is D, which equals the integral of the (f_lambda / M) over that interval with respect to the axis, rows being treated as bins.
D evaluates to 27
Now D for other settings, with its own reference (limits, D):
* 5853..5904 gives 57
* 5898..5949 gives 51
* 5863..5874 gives 13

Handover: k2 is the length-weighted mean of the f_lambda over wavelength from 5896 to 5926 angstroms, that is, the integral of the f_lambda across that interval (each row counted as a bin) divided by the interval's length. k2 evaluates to 7.83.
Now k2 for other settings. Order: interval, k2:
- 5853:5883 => 8.47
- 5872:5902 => 8.07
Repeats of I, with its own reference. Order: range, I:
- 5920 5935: 5922.5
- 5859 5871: 5864.0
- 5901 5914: 5906.0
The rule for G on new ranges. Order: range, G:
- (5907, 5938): 6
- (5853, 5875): 8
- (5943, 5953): 4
